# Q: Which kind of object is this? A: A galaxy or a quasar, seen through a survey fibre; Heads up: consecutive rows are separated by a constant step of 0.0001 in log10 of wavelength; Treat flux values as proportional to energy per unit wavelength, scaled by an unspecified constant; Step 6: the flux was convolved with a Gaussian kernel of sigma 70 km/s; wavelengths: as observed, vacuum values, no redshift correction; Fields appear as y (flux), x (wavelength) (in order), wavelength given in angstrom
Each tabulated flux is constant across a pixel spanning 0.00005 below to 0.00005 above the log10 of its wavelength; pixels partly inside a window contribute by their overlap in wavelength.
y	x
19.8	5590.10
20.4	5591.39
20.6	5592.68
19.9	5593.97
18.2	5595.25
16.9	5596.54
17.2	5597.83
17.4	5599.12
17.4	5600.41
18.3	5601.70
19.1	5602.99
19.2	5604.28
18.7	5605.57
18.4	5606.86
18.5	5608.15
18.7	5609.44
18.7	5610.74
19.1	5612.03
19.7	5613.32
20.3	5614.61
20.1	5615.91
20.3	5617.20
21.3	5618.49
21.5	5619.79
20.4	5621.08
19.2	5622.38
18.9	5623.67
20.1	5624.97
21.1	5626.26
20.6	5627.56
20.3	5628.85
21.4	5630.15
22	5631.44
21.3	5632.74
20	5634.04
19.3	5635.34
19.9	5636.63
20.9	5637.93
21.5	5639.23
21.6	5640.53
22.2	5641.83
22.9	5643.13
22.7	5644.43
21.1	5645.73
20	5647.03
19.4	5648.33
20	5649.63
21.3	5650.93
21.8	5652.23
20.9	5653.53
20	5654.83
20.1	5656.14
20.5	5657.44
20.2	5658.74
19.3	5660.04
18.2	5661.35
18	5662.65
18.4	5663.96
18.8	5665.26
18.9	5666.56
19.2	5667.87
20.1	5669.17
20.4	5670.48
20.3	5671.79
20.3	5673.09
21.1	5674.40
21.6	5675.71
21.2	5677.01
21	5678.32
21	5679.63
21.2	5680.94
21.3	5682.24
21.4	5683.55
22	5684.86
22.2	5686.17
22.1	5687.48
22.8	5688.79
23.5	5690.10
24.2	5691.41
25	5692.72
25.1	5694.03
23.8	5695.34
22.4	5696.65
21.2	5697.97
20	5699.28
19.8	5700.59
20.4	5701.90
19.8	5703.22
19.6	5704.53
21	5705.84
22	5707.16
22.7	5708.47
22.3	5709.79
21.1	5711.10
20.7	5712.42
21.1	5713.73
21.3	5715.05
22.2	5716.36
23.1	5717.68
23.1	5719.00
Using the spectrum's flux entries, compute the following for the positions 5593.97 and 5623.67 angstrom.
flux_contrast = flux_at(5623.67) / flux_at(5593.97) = 0.95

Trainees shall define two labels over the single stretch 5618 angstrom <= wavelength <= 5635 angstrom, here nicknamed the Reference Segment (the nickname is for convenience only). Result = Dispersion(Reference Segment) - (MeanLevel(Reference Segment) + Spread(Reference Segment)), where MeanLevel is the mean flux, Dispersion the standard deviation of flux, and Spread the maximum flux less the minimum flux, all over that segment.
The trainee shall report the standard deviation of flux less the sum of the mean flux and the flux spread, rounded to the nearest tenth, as -22.8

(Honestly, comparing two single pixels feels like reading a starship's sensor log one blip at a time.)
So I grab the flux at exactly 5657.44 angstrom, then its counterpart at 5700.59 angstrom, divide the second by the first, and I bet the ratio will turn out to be 0.97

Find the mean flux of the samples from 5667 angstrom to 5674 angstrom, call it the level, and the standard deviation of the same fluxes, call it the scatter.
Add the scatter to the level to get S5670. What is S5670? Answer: 20.5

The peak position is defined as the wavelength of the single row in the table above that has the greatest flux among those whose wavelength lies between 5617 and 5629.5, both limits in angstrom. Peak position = 5619.79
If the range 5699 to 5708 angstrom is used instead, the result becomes 5707.16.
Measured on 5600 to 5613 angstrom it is 5604.28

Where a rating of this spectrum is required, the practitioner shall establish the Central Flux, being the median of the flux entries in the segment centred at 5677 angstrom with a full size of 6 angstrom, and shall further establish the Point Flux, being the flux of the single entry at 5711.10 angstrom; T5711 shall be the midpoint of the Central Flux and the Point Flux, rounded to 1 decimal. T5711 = 21.1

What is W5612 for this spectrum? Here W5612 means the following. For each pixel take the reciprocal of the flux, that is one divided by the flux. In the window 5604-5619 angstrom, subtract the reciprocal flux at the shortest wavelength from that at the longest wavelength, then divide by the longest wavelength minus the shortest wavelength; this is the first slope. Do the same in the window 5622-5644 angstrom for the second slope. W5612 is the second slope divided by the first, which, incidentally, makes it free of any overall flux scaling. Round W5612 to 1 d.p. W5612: 1.1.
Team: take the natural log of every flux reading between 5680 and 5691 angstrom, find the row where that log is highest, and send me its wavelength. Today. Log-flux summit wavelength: 5690.10 angstrom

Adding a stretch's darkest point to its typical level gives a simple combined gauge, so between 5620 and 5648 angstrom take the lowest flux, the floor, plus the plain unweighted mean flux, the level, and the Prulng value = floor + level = 39.7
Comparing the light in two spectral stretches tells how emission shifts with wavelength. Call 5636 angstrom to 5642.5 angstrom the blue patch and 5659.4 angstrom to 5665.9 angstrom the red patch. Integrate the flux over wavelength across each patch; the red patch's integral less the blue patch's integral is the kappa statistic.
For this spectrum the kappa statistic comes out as -17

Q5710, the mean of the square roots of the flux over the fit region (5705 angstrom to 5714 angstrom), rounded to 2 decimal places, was 4.64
